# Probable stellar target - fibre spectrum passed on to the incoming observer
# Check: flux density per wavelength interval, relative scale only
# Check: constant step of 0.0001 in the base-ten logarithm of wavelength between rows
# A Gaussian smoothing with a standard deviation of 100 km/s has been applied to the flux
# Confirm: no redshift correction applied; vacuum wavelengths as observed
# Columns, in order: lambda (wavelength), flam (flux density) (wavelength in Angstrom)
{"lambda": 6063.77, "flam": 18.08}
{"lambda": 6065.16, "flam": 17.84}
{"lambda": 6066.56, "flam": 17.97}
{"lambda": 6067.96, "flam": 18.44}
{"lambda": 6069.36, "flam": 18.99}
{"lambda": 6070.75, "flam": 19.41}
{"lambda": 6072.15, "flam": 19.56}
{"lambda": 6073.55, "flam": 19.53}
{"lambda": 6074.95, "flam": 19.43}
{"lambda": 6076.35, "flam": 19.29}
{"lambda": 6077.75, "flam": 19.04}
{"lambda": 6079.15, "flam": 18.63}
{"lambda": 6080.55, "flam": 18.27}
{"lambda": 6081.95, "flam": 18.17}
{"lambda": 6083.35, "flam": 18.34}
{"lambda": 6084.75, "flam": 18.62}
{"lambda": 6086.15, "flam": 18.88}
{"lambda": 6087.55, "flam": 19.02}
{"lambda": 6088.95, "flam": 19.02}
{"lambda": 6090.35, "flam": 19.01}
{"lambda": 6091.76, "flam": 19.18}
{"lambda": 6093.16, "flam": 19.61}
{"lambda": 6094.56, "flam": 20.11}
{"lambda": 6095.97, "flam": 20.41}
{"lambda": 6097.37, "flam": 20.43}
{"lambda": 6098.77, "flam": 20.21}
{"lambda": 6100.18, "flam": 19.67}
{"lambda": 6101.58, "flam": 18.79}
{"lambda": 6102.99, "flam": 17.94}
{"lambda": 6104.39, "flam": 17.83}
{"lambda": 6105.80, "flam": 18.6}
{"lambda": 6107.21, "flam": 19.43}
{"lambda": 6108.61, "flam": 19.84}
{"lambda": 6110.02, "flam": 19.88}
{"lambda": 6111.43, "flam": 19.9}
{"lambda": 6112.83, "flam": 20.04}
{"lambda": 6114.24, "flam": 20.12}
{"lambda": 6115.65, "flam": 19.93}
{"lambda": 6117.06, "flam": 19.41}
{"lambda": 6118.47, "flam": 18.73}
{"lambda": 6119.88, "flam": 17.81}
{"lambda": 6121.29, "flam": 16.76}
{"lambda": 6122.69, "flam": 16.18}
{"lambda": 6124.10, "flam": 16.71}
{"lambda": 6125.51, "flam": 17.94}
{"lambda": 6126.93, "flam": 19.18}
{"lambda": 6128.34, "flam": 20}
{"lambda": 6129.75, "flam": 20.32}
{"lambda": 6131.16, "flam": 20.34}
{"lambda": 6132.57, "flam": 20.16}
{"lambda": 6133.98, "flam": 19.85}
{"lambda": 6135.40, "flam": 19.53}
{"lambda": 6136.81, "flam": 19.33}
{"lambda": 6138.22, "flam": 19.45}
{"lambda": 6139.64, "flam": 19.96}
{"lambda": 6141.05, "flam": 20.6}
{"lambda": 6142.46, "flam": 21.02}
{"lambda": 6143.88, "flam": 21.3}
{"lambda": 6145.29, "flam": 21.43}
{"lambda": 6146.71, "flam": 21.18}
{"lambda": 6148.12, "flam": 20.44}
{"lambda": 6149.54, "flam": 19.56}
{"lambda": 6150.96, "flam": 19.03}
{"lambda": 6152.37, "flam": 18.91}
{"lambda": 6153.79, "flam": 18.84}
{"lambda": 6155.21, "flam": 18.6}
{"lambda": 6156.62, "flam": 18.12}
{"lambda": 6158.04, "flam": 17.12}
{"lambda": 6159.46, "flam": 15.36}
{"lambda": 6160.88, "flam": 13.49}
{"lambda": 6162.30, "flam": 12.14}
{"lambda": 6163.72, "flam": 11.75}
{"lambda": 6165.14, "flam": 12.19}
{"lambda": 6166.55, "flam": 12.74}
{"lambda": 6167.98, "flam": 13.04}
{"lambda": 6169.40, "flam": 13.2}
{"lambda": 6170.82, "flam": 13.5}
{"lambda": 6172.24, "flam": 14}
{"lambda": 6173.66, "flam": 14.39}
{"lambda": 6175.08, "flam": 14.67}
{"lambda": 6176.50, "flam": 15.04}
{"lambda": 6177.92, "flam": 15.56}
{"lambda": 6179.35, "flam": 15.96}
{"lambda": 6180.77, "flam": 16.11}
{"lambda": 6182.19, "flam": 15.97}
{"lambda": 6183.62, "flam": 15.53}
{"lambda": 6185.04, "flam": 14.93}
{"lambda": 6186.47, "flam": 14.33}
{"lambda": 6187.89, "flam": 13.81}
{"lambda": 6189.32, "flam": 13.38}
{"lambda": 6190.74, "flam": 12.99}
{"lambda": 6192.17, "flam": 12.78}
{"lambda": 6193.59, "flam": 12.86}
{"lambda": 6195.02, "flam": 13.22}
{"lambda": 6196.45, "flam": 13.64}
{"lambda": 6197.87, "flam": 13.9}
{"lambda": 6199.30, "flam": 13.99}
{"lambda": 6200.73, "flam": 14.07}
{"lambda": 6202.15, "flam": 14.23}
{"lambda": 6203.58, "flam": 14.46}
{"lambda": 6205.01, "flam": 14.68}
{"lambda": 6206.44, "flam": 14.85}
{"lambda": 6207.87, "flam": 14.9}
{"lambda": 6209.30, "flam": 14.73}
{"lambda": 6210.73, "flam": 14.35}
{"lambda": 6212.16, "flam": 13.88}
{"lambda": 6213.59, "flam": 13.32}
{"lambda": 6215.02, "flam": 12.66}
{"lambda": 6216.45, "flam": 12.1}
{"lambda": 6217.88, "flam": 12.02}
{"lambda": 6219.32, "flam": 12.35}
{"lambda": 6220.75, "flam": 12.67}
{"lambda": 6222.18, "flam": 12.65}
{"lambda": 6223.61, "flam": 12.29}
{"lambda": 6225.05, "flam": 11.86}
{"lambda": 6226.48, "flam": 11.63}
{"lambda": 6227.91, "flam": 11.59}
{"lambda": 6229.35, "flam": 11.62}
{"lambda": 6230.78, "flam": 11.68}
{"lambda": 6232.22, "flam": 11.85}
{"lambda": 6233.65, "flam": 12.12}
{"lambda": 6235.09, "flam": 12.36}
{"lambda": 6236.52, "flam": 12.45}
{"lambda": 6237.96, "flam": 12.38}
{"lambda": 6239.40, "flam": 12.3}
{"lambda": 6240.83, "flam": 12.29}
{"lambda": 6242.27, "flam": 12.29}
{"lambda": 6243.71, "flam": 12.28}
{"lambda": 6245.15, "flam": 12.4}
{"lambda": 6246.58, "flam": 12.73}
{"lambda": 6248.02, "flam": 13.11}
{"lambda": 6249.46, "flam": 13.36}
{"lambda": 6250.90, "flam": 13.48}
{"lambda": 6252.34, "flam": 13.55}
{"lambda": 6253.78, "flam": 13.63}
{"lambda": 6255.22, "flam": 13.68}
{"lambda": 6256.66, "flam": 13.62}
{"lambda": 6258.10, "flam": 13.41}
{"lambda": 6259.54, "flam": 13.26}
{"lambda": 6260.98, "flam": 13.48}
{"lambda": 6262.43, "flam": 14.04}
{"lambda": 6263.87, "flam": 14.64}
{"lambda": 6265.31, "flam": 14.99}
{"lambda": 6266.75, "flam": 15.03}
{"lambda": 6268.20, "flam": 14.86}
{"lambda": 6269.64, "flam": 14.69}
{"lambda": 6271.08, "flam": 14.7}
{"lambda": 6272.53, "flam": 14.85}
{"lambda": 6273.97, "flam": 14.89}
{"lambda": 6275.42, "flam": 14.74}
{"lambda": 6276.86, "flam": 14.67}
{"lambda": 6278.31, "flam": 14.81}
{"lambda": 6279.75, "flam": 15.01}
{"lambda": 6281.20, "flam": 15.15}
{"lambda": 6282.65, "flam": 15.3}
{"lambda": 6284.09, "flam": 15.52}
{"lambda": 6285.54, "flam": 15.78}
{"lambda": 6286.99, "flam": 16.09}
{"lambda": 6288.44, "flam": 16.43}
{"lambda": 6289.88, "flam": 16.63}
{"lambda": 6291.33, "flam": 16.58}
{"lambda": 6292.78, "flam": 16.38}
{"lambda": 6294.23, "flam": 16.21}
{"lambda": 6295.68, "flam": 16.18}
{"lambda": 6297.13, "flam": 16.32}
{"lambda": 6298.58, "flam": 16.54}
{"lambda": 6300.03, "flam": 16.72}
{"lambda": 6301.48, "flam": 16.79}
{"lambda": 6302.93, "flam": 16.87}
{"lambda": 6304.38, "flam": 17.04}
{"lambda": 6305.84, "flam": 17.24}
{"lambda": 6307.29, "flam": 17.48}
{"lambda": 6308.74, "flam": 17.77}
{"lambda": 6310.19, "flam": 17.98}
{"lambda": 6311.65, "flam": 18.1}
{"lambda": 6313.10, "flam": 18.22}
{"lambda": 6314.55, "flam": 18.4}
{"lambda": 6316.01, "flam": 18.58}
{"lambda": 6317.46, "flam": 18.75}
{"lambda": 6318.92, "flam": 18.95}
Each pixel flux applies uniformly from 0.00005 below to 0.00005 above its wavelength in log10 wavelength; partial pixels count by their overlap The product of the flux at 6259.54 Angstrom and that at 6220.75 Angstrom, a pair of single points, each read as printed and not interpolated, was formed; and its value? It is 168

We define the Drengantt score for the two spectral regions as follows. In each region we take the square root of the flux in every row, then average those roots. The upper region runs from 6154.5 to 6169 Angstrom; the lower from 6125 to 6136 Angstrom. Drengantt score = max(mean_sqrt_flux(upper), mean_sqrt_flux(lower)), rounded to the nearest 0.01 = 4.43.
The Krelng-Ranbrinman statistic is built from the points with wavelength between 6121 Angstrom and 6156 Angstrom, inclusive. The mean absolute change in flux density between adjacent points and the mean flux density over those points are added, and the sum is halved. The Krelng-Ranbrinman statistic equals 10.0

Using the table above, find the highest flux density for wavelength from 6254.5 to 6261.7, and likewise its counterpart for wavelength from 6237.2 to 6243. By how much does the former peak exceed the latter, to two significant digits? 1.3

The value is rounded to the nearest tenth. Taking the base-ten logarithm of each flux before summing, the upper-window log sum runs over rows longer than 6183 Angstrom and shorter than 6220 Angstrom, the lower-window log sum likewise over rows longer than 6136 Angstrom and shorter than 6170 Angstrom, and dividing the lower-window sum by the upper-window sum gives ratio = 1.0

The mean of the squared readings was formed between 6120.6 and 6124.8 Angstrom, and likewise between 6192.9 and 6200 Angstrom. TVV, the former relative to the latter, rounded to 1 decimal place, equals 1.5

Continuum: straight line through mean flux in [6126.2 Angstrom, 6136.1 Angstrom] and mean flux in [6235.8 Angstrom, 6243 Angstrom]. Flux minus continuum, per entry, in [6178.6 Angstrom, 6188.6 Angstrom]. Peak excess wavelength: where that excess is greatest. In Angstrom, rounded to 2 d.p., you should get 6180.77 Angstrom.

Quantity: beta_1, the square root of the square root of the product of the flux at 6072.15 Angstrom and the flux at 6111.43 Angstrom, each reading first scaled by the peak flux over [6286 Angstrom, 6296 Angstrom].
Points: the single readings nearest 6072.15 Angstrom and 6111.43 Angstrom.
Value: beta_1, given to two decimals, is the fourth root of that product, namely 1.09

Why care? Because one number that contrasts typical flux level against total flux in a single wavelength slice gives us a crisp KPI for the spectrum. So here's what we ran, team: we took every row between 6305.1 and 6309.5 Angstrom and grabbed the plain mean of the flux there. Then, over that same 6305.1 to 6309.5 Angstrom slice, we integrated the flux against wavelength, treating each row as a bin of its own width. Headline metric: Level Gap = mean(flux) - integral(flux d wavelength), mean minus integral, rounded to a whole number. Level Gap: -59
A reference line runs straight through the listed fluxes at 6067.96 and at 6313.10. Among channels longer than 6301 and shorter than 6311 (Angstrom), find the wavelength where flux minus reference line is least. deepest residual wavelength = 6301.48 Angstrom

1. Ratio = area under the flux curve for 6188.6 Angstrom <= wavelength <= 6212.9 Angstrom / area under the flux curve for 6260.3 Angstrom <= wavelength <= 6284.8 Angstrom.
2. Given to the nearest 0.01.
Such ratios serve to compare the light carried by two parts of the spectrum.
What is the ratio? 0.93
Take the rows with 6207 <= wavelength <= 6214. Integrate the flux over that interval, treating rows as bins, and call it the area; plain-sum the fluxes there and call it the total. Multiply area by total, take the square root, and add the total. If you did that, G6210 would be 156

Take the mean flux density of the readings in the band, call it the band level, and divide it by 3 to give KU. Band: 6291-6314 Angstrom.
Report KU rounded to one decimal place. 5.7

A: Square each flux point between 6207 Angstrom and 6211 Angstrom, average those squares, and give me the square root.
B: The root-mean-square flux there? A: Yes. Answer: 14.7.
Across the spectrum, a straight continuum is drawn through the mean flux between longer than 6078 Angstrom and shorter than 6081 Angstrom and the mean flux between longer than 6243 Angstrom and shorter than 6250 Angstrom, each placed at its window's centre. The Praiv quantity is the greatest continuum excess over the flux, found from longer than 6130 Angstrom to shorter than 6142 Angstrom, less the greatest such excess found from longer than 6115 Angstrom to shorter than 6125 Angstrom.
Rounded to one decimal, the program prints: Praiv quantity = -3.6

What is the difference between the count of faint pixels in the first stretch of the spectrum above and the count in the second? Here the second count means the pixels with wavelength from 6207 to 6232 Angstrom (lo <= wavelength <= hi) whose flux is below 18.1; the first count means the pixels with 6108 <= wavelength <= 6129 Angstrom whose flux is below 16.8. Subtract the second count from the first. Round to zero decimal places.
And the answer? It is -14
